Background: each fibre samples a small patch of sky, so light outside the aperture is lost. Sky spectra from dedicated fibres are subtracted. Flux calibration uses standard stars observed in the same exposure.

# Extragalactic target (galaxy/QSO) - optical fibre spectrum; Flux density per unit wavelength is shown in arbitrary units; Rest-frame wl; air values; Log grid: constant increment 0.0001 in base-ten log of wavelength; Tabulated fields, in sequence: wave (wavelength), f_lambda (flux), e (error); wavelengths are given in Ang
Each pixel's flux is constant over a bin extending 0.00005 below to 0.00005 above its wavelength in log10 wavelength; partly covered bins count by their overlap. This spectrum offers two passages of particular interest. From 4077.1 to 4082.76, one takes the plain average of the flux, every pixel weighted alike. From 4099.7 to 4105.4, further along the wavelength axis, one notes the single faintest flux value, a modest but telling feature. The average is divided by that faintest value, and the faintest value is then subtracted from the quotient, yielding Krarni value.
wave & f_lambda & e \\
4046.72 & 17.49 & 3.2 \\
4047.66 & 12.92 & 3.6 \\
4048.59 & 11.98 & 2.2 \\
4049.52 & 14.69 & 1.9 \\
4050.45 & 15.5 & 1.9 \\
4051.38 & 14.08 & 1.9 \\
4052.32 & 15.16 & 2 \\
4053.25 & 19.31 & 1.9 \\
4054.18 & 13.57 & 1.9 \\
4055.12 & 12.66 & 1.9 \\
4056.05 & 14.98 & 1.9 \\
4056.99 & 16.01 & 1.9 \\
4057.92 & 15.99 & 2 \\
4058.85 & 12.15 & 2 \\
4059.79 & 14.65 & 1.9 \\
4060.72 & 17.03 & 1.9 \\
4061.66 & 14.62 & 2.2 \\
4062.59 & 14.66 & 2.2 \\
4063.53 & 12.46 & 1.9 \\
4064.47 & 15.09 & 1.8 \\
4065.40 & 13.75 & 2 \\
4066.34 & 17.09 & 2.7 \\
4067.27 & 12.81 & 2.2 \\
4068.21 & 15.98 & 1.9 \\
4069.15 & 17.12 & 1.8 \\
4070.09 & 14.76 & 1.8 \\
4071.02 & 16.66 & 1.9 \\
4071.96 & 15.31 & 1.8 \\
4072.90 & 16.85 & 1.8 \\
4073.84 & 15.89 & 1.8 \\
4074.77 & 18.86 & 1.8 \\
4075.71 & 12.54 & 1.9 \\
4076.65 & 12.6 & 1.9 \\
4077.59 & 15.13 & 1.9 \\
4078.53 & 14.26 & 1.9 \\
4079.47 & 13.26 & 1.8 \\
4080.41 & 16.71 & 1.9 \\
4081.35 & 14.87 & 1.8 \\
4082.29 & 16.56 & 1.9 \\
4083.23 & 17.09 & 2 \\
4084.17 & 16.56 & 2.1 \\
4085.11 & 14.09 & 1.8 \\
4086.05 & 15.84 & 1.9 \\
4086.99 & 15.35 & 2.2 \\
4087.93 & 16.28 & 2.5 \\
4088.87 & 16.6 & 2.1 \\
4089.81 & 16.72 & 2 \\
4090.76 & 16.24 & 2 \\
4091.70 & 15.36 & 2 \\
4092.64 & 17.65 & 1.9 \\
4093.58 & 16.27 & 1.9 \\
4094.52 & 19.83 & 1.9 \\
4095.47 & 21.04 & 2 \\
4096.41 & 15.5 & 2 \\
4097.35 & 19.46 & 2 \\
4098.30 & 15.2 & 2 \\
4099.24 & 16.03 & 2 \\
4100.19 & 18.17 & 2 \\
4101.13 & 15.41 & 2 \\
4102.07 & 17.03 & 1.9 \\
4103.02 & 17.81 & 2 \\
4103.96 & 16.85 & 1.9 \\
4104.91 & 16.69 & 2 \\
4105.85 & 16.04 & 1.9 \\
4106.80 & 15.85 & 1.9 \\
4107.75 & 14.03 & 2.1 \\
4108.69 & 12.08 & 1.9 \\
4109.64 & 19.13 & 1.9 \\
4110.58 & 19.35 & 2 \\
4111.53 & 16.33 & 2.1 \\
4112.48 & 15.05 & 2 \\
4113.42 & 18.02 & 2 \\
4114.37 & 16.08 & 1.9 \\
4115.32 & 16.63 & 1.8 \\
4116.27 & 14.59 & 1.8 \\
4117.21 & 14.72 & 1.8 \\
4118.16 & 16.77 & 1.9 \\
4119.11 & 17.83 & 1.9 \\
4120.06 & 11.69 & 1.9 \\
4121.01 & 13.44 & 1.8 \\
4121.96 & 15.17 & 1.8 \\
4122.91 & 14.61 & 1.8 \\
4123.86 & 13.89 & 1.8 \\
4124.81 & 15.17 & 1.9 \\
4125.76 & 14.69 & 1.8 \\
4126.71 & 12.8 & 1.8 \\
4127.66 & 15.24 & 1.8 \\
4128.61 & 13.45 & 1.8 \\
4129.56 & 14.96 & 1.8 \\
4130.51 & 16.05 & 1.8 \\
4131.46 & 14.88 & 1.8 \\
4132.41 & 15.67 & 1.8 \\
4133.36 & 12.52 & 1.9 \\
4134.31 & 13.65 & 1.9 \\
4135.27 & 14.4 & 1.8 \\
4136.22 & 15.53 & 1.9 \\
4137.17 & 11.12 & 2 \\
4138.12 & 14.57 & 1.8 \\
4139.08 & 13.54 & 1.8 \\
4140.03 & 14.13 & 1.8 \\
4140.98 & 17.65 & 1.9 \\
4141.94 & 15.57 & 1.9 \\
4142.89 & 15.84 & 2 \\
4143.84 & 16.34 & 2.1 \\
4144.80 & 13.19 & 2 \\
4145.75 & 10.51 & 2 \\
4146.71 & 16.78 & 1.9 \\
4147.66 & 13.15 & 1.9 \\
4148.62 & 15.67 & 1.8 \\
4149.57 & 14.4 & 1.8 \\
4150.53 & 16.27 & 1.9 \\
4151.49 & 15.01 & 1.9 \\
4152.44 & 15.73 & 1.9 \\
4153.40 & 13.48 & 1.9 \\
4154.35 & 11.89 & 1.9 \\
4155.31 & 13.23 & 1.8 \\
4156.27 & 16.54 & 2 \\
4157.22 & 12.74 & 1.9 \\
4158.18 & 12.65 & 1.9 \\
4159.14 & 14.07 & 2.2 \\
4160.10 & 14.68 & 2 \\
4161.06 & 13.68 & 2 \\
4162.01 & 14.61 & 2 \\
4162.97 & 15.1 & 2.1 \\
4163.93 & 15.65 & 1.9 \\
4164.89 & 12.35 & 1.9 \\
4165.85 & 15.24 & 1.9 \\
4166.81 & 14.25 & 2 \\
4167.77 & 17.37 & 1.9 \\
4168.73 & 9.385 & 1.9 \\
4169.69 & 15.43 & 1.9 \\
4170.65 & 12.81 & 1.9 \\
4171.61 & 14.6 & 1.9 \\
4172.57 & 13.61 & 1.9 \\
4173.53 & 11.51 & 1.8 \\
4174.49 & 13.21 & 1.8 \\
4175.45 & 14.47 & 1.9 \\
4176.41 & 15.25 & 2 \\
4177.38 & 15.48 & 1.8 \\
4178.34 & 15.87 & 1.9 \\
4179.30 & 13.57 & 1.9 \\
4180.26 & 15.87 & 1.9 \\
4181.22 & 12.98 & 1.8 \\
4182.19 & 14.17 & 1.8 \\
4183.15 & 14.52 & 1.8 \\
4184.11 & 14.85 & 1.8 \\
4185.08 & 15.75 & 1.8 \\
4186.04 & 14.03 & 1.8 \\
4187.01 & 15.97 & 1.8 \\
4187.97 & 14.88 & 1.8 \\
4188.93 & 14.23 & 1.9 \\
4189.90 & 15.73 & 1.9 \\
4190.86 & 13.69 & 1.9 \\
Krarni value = -14.4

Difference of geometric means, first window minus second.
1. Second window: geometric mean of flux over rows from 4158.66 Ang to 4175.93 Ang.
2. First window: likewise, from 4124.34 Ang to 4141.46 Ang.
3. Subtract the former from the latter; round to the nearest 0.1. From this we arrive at 0.5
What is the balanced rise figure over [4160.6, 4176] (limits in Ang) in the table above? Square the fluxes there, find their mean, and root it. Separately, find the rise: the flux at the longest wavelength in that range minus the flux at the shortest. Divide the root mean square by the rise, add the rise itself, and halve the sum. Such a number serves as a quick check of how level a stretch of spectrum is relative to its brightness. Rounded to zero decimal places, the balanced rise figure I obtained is 9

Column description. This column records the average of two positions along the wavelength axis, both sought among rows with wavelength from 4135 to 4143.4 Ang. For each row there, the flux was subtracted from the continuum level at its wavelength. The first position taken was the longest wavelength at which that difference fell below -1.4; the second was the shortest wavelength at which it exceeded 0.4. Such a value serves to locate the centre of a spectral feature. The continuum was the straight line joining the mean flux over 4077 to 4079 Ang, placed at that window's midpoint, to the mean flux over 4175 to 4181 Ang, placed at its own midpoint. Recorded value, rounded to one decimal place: 4138.1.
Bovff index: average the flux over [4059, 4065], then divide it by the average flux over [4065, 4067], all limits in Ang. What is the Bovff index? 0.96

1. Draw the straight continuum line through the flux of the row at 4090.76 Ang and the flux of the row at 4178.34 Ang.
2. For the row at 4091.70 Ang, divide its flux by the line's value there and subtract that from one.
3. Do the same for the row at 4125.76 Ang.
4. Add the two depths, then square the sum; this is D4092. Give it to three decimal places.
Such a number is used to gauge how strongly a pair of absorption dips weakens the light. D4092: 0.020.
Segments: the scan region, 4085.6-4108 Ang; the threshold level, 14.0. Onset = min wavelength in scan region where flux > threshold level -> 4086.05 Ang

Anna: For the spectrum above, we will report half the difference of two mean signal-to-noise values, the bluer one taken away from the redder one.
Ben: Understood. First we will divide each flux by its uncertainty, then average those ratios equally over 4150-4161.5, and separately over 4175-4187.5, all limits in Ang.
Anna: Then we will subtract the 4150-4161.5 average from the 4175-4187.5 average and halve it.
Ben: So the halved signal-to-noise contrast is 0.37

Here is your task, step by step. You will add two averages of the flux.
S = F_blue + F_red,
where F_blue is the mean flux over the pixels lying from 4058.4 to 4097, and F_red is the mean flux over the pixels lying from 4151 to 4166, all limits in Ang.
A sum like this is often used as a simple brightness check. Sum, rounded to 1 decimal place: 29.8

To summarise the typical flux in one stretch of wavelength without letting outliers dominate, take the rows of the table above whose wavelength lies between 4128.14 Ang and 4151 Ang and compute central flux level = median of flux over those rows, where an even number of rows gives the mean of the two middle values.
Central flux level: 14.7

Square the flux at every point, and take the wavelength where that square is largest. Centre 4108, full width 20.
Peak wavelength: 4110.58 Ang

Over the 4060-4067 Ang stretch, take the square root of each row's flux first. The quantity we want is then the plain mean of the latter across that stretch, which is 3.86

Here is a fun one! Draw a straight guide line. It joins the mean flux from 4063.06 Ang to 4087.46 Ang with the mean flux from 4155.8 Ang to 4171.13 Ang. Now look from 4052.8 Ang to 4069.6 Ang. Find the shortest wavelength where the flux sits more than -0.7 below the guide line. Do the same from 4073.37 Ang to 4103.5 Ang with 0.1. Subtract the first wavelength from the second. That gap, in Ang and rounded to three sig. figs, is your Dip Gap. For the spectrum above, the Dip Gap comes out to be 21.5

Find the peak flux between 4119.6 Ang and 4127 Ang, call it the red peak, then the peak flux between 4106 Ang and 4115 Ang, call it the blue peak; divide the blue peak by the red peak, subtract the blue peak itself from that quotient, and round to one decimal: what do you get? -18.1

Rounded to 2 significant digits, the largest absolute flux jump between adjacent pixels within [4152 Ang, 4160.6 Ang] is 3.8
